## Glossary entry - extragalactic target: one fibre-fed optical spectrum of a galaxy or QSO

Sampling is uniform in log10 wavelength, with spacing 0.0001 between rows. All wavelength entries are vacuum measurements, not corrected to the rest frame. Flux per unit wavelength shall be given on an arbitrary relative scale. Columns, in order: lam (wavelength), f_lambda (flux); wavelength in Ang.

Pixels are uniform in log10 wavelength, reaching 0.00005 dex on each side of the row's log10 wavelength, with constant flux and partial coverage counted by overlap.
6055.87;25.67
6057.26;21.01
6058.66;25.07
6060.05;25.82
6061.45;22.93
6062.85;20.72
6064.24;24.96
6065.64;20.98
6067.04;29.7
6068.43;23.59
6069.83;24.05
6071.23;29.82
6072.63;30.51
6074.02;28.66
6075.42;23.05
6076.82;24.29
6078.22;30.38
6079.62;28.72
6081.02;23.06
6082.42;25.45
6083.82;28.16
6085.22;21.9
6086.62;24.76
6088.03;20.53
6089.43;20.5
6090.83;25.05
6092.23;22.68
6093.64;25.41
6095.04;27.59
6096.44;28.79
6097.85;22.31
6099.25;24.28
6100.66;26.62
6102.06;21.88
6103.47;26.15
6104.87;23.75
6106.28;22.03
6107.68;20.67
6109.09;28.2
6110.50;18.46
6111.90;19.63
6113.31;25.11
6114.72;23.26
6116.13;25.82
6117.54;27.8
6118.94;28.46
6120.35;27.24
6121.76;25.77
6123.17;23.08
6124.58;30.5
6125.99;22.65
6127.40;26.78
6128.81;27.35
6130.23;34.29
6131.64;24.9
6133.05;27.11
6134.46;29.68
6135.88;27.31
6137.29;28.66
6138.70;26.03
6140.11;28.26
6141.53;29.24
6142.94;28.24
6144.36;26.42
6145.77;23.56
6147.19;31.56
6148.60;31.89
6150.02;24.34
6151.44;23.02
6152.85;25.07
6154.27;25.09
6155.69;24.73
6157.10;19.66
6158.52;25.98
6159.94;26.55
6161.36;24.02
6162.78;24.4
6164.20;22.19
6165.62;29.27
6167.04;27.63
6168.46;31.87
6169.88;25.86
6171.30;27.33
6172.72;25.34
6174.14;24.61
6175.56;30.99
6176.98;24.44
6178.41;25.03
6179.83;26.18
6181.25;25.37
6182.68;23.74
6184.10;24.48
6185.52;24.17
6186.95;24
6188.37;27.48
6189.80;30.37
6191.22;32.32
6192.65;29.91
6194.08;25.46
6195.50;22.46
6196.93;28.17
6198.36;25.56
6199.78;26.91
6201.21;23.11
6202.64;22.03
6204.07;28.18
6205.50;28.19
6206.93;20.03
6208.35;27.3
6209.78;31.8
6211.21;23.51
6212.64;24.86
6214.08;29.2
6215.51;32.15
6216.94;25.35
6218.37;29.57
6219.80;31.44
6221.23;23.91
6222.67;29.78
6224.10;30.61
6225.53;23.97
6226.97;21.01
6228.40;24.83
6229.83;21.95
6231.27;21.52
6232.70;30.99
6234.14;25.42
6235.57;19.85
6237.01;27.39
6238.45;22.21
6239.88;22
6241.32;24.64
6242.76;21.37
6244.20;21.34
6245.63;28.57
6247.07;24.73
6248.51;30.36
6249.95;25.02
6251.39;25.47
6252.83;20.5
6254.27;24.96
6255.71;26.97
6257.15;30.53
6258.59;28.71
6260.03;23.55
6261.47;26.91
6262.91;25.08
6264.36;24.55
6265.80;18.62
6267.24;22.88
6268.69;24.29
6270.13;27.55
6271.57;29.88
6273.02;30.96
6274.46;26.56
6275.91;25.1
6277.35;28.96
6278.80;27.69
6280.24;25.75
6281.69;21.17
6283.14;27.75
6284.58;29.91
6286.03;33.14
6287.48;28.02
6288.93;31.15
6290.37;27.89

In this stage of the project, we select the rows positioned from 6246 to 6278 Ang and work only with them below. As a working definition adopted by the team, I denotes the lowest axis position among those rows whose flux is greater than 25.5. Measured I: 6248.51 Ang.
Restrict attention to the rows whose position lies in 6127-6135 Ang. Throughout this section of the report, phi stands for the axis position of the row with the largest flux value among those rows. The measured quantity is 6130.23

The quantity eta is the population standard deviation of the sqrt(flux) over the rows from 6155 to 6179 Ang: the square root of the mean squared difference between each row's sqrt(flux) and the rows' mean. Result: 0.285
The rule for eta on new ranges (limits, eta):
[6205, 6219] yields 0.353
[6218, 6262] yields 0.345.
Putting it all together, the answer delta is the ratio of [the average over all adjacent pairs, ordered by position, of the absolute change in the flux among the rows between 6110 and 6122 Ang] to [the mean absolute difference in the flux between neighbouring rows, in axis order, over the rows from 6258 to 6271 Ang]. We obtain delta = 0.6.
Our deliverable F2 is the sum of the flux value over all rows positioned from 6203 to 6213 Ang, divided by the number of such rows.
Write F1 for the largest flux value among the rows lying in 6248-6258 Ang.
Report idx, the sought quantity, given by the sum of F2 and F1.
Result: 56.8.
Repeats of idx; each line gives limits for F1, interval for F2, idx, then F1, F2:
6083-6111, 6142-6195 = 55.1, 28.79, 26.3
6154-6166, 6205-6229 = 56.2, 29.27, 26.9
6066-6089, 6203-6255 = 56.2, 30.51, 25.7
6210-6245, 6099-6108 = 55.8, 32.15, 23.6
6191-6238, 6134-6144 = 60.5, 32.32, 28.2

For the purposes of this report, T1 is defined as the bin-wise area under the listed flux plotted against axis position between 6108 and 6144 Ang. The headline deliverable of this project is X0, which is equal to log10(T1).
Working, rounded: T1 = 954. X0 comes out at 2.98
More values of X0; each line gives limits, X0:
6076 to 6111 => 2.93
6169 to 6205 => 2.97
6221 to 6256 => 2.94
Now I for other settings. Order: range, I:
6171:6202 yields 6171.30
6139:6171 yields 6140.11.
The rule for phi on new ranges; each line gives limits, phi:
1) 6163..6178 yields 6168.46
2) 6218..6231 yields 6219.80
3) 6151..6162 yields 6159.94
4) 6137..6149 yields 6148.60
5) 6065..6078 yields 6072.63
